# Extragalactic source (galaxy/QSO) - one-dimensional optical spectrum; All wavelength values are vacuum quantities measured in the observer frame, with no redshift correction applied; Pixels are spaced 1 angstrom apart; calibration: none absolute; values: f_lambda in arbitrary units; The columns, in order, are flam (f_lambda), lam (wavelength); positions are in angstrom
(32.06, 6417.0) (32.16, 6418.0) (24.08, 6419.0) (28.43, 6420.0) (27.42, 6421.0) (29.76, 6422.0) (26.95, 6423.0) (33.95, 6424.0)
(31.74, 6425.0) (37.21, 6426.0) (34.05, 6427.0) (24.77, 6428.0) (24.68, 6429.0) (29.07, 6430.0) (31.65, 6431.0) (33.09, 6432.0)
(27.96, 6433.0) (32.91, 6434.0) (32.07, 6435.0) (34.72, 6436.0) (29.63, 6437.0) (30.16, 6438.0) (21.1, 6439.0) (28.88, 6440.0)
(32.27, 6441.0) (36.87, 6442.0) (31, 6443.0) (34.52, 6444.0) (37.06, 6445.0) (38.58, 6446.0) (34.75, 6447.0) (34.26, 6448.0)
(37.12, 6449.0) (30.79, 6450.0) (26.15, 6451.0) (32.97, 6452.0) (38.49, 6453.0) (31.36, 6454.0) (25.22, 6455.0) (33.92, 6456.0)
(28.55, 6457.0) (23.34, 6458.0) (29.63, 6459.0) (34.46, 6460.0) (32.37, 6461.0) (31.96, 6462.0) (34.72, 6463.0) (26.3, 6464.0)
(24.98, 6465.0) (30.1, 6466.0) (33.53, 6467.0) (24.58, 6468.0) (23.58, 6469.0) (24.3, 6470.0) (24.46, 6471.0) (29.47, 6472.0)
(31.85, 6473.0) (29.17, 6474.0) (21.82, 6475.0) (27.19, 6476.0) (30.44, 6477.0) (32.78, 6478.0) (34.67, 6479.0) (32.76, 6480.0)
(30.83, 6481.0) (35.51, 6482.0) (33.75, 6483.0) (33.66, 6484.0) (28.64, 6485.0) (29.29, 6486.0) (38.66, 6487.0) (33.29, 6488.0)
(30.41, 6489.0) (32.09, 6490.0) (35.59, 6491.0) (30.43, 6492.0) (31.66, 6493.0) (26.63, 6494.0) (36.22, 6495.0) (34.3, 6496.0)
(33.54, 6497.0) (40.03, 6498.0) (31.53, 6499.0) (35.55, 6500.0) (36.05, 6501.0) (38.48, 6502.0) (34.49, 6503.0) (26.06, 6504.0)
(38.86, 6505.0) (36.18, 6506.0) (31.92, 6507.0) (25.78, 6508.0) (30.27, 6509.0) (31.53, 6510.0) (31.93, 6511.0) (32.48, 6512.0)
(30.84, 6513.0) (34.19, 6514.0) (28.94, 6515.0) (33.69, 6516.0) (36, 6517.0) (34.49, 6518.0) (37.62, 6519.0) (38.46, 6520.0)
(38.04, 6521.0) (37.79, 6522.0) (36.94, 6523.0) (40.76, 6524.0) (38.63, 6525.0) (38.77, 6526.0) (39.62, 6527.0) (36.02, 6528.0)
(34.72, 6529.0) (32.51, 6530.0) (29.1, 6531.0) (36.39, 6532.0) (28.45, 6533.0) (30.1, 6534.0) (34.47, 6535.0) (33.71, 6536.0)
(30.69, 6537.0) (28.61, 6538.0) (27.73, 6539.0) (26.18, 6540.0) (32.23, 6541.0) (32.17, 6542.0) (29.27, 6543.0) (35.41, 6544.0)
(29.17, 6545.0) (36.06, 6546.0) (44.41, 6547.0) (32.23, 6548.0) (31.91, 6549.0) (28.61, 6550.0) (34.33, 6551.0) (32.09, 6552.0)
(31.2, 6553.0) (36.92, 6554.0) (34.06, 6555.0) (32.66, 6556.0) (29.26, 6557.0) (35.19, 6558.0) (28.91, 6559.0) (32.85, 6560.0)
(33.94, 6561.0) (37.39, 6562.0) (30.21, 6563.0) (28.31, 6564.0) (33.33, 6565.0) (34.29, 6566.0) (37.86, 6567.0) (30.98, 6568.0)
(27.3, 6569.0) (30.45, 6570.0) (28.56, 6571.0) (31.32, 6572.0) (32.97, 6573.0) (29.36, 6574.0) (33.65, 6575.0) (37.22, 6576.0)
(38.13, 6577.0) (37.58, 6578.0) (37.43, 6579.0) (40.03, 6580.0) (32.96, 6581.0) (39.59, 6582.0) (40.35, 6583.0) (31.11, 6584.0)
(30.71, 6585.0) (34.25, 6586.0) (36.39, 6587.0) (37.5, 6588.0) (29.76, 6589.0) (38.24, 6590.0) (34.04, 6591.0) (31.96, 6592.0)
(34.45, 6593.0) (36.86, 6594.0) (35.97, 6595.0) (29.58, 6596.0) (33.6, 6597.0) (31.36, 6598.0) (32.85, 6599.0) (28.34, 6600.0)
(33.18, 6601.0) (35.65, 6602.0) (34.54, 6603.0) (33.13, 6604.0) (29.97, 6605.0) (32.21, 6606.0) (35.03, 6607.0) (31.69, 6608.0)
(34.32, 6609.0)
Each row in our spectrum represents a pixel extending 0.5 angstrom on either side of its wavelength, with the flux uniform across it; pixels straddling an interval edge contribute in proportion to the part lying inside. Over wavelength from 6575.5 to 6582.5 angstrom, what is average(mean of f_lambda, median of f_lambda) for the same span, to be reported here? 38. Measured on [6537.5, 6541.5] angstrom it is 28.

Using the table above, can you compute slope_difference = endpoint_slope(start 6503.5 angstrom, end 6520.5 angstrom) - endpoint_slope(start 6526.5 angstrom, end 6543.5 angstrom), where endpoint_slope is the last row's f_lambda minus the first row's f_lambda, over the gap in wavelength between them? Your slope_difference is 1.4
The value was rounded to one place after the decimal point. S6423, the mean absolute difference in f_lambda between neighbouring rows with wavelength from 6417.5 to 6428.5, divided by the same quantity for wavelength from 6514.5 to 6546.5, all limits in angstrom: 1.6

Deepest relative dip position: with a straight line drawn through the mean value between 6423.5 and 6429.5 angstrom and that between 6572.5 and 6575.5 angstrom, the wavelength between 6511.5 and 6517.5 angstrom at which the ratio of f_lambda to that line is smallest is 6515.0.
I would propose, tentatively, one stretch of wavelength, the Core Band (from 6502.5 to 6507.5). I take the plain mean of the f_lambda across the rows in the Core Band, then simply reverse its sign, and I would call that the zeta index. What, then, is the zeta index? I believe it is -34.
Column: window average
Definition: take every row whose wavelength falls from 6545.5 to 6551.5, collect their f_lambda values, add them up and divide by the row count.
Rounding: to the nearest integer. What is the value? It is 35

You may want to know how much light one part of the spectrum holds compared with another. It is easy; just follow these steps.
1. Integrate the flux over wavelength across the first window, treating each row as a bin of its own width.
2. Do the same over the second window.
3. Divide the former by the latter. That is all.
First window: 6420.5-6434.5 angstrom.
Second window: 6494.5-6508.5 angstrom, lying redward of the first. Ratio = 0.89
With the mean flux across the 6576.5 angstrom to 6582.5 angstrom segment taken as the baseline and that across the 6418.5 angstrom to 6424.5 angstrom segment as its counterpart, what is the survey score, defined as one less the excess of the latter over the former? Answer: 10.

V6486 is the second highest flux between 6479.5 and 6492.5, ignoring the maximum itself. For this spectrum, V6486 35.59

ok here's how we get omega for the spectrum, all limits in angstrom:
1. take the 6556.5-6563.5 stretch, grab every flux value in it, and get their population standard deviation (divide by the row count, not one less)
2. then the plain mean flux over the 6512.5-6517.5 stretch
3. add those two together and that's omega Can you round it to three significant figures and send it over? 35.7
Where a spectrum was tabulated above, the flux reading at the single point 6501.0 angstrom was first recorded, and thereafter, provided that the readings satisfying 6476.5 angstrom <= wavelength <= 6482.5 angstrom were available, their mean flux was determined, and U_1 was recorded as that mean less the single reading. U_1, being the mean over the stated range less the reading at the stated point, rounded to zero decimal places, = -3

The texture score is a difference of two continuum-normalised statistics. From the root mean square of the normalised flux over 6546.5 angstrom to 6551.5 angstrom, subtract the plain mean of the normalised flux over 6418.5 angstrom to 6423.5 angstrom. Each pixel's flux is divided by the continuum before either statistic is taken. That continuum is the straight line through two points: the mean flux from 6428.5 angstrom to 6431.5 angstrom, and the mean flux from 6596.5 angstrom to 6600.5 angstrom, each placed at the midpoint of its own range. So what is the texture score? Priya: 0.17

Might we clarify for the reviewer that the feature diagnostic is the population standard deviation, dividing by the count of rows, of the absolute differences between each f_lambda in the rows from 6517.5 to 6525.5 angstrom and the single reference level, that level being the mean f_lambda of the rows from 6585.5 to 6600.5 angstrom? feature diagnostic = 1.6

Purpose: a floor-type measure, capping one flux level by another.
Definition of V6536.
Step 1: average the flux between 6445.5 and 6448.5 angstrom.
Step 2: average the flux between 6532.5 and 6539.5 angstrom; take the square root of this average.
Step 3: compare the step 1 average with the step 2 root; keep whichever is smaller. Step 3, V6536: 5.53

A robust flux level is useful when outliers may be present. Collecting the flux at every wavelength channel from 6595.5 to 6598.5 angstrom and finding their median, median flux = 31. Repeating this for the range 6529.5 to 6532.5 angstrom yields 33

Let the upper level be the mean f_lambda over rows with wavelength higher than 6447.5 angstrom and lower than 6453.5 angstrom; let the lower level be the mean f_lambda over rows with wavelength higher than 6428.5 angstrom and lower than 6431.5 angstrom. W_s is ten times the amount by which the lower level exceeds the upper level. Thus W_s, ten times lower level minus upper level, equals -48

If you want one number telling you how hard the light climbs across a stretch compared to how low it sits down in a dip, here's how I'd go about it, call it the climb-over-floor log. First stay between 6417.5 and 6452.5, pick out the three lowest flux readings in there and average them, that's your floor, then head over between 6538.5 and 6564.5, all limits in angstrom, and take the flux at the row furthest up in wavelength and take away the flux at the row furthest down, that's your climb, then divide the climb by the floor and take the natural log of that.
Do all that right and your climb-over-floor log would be -3.7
